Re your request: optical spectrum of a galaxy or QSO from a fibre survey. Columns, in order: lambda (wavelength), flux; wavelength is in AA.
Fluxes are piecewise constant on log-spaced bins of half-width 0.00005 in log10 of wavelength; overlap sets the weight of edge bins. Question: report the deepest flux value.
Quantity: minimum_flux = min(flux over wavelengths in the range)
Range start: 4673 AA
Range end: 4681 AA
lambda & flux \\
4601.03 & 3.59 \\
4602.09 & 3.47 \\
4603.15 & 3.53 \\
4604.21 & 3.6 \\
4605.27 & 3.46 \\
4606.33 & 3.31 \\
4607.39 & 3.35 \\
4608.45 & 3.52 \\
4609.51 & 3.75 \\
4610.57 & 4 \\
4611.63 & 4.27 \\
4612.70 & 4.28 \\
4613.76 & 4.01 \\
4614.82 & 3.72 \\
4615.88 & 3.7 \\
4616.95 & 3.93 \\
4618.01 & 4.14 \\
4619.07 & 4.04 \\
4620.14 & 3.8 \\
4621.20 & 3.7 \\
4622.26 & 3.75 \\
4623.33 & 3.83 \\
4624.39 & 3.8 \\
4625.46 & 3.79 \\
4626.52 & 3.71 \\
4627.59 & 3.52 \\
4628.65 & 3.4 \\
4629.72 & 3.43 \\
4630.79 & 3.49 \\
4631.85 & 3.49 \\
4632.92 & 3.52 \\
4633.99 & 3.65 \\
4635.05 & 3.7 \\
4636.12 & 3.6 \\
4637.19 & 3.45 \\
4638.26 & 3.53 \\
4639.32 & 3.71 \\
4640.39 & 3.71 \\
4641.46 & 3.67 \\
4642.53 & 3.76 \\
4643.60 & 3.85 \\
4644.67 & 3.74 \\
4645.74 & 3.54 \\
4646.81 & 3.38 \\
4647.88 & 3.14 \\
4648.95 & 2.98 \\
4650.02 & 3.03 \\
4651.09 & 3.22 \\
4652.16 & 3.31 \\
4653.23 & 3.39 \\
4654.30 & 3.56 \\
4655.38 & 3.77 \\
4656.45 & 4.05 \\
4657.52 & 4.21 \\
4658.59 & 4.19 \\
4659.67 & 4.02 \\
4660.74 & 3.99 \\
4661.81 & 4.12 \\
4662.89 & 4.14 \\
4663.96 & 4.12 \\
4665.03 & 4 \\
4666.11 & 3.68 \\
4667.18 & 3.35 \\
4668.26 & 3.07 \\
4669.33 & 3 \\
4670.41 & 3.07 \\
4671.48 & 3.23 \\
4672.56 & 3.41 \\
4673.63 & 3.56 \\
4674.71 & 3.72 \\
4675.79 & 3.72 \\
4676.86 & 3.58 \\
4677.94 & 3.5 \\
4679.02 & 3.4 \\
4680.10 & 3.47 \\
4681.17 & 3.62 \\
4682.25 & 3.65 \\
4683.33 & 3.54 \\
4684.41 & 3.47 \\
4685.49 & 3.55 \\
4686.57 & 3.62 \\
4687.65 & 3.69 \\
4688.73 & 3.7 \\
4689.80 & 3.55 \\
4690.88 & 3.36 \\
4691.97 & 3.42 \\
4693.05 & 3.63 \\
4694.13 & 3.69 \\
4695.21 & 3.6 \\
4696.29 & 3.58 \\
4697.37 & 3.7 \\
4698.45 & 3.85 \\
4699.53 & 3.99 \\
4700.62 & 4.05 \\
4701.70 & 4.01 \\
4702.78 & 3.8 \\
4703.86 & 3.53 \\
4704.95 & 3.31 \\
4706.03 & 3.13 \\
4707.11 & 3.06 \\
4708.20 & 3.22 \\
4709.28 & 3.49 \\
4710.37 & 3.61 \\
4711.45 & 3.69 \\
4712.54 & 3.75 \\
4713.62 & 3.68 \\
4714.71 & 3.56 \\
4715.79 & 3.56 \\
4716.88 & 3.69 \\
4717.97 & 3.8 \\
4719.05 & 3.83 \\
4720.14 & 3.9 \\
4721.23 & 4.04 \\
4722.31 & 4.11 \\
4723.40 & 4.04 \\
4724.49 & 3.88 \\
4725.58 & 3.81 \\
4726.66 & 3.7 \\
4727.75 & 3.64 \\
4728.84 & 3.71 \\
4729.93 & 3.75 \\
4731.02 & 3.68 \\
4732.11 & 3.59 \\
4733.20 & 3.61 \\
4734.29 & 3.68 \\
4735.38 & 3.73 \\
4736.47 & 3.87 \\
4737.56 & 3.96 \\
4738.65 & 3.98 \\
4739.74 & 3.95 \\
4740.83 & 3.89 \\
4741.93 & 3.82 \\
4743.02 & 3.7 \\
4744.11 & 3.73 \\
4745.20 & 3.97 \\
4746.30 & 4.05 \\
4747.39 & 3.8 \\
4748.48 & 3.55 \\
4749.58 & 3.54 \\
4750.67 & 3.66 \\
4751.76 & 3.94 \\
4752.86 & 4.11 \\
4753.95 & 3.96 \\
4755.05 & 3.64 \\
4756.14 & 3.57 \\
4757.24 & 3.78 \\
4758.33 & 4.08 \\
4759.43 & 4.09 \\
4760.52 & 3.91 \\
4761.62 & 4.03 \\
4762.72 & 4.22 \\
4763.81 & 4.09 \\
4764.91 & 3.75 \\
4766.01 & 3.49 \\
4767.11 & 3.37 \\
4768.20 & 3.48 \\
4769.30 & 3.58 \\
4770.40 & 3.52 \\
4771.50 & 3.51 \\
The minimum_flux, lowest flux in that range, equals 3.4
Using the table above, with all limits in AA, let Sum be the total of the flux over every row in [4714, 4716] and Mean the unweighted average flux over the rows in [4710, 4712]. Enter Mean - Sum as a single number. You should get -3.47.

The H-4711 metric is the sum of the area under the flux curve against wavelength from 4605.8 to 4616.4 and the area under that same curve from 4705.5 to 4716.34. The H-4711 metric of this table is 77.9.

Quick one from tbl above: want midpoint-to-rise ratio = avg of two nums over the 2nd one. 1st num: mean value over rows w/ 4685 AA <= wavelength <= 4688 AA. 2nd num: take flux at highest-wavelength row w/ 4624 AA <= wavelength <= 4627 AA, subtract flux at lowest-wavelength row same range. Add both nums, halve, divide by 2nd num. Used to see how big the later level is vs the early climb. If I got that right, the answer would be -20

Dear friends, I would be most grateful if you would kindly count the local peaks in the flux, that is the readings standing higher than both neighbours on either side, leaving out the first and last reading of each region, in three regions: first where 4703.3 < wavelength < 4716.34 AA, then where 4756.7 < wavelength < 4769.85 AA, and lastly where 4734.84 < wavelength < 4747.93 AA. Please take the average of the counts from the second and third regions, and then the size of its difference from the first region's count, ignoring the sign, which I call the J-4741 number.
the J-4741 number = 1.0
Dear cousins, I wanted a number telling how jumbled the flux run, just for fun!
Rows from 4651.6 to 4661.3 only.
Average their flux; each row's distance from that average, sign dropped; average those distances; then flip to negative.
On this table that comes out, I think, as -0.29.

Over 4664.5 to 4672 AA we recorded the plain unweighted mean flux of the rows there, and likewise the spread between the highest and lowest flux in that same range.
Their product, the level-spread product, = 3.3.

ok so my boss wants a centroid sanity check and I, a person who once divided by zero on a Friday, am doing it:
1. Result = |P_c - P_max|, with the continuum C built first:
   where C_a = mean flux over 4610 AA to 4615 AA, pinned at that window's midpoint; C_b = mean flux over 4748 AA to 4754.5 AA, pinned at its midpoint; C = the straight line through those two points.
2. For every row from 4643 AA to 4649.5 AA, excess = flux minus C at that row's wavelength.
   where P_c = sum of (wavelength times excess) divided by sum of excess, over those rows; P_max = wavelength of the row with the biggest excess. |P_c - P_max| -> 3.7 AA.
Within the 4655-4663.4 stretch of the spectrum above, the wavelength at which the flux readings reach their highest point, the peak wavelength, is 4657.52 AA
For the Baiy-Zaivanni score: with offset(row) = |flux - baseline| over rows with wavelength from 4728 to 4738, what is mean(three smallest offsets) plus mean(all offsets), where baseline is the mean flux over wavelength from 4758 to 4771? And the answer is 0.18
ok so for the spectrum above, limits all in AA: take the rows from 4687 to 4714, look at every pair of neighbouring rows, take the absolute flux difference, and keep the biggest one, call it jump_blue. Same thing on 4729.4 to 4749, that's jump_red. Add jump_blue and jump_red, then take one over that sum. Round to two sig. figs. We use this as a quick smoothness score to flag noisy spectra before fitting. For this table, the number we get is 1.9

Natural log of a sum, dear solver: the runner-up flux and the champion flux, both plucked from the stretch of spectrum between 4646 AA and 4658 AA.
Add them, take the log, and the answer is 2.11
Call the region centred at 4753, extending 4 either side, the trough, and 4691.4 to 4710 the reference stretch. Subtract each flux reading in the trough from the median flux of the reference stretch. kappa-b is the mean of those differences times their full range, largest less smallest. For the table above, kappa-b -0.10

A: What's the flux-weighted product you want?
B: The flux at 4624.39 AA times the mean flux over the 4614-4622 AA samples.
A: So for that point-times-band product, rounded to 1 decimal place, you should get 14.7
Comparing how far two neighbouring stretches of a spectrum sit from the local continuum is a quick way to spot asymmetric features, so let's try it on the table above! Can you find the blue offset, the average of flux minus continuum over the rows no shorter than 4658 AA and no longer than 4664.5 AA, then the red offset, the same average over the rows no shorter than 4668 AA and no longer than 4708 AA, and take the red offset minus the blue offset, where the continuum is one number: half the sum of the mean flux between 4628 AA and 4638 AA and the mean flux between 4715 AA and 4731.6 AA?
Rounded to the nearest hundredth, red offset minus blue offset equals -0.56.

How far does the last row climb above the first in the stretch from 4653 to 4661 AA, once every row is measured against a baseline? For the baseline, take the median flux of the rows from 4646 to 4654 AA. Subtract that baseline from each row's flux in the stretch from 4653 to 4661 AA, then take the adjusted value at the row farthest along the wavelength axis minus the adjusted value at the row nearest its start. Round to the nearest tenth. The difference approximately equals 0.6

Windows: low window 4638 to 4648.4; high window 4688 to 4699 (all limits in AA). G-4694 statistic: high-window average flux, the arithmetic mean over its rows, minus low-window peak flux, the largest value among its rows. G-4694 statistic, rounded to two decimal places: -0.24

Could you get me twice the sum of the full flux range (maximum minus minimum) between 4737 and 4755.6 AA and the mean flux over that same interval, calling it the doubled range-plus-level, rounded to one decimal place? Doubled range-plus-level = 8.8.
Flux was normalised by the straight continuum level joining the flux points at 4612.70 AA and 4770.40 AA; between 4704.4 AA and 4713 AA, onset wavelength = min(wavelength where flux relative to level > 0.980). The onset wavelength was 4712.54 AA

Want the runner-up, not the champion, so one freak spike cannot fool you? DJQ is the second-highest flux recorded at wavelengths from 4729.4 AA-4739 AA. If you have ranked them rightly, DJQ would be 3.96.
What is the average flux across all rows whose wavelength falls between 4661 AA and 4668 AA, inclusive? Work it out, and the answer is 3.9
